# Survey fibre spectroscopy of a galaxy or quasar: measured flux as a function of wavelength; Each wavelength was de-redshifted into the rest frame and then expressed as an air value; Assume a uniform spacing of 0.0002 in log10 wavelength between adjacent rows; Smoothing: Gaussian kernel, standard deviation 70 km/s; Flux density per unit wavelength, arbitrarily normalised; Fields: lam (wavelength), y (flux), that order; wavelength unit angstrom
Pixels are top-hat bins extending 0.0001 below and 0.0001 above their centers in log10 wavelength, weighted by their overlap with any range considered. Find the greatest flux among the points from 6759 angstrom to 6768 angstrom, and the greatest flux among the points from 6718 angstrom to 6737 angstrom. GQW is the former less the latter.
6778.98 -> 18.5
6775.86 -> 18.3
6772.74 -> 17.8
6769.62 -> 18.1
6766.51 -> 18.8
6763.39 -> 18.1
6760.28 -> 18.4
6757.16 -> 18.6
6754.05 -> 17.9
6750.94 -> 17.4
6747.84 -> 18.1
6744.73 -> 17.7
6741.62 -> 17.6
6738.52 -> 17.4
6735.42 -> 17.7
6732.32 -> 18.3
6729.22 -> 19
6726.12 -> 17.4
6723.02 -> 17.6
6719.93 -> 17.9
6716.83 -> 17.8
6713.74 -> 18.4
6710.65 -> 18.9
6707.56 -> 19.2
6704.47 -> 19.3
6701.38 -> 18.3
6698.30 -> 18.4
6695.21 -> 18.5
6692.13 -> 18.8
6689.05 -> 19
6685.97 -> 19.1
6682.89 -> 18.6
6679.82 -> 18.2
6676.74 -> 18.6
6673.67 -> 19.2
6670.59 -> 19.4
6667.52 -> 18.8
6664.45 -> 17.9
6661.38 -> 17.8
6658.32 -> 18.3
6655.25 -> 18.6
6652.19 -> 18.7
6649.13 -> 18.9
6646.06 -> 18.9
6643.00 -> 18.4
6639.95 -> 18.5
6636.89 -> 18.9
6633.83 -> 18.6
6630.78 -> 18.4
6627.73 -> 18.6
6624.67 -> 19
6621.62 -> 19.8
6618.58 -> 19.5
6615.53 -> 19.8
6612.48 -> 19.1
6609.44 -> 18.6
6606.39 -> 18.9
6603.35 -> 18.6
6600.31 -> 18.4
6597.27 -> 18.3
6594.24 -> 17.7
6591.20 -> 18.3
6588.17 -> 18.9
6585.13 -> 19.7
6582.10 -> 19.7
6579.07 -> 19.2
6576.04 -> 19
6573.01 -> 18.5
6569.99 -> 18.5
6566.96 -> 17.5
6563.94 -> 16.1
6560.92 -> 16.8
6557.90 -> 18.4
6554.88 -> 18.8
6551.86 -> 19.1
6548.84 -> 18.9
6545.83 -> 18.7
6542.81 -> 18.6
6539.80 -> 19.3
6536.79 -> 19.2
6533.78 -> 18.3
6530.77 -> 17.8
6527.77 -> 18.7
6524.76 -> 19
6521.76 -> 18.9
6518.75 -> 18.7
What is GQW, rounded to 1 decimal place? -0.2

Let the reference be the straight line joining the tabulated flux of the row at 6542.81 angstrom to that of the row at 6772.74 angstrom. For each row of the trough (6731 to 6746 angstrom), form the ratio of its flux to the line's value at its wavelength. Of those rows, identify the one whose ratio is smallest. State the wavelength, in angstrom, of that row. 6738.52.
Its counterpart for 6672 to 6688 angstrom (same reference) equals 6679.82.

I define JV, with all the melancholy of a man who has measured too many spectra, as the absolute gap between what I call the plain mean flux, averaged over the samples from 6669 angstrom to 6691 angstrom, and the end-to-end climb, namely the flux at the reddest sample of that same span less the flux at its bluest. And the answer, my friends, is 19.3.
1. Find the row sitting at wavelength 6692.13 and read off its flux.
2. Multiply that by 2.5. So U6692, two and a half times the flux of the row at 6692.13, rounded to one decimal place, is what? 47.0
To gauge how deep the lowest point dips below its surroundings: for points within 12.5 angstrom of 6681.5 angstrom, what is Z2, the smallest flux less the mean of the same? -0.66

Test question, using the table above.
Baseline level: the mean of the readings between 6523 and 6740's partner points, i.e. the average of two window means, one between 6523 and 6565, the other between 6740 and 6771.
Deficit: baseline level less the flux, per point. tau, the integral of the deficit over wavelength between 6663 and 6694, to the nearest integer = -16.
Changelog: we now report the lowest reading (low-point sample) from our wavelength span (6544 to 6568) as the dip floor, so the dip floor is 16.1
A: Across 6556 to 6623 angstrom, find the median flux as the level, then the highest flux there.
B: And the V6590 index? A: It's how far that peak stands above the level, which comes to 1.20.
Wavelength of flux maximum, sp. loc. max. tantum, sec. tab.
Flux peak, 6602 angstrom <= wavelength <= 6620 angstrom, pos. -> 6615.53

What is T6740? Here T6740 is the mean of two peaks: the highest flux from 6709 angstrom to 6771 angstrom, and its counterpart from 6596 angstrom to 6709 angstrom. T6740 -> 19.4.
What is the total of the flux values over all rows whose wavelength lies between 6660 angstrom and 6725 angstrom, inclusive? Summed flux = 390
